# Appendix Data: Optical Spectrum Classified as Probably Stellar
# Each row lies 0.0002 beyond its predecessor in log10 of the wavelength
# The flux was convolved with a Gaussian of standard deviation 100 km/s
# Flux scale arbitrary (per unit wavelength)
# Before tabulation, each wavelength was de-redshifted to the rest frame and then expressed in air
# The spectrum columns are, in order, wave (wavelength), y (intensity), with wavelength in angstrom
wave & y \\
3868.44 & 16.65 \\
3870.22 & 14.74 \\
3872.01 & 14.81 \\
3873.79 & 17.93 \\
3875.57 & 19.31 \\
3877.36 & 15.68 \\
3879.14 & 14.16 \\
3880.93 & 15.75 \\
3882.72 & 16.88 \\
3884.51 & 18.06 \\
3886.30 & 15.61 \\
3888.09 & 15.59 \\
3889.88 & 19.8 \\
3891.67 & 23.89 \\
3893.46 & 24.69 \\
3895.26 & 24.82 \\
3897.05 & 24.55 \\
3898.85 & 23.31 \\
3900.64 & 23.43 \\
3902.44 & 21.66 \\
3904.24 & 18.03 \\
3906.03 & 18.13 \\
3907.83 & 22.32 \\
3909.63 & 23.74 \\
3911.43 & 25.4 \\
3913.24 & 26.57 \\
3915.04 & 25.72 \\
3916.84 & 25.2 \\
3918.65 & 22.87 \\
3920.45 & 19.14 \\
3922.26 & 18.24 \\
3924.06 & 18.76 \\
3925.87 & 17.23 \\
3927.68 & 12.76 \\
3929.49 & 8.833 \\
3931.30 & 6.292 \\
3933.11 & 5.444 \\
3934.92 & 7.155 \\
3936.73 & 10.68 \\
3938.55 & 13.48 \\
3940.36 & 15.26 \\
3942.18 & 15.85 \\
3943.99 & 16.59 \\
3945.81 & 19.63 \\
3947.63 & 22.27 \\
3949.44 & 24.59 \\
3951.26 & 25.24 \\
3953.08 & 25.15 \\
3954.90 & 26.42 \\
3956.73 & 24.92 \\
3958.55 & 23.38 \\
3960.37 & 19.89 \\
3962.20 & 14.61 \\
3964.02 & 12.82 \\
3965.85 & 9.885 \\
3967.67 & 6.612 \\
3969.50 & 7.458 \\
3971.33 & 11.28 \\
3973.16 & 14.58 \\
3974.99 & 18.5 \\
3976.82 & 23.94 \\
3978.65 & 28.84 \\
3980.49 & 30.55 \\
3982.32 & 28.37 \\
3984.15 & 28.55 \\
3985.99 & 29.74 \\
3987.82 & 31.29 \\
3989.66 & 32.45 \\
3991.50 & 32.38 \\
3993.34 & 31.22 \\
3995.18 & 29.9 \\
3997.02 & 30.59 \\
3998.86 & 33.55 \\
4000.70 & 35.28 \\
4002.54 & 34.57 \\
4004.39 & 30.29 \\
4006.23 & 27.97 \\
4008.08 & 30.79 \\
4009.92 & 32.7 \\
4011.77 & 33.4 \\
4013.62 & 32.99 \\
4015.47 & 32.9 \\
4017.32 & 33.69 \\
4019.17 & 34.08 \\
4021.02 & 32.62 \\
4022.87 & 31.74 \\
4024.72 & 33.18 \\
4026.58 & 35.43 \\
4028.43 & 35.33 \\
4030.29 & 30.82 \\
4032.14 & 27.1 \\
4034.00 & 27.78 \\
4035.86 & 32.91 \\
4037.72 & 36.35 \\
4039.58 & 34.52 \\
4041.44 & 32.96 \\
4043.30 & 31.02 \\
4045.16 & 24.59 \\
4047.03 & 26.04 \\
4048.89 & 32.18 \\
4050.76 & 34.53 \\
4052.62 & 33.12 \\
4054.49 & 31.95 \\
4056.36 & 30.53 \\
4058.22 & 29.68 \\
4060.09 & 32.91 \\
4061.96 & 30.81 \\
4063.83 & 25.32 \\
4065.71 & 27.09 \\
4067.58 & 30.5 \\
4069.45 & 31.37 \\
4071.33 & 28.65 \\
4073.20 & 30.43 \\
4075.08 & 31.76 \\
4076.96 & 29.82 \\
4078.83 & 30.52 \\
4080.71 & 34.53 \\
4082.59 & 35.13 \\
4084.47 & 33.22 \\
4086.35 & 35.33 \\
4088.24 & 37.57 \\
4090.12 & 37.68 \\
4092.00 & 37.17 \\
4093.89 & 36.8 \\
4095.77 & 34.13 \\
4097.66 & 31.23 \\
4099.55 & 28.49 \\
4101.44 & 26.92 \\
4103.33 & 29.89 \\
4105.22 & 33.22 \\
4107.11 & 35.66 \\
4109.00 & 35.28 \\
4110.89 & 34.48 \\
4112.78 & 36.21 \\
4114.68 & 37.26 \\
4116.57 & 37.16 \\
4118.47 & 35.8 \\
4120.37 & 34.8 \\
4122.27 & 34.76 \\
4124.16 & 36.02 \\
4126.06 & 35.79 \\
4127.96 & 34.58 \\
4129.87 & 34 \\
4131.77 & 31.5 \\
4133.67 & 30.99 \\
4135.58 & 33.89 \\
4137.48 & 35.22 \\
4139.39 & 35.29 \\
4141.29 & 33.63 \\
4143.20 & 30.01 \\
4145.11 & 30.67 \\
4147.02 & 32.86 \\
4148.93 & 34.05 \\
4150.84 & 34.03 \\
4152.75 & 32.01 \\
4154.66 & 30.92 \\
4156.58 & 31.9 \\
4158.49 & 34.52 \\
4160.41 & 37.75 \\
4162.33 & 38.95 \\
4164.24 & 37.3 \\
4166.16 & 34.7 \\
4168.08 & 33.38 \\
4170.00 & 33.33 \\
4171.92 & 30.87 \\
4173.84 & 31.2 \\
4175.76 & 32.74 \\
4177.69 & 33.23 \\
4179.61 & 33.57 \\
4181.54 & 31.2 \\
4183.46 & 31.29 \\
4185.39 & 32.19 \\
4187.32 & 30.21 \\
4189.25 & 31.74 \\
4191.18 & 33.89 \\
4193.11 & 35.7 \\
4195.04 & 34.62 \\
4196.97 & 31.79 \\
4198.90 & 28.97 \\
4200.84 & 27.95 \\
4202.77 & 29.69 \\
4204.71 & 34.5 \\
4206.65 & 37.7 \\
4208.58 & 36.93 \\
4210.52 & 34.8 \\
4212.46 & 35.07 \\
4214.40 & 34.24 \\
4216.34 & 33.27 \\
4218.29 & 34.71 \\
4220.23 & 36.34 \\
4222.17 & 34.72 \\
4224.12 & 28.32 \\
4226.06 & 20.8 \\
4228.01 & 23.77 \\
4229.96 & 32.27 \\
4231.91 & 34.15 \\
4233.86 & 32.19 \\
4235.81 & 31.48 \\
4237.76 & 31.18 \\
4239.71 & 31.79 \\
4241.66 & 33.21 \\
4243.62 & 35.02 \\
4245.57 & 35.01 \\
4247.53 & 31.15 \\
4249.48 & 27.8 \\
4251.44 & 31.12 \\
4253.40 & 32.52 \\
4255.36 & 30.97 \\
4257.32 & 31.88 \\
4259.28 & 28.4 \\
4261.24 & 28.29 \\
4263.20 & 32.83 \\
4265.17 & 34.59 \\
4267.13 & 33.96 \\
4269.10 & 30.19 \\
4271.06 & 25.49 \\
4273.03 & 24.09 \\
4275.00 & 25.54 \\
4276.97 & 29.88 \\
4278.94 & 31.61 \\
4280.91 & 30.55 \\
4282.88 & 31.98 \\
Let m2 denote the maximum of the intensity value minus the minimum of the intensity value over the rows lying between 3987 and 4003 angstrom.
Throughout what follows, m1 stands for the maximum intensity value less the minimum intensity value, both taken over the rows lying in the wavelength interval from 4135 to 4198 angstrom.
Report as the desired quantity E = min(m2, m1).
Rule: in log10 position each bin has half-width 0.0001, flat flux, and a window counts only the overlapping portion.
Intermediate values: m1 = 9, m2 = 5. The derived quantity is 5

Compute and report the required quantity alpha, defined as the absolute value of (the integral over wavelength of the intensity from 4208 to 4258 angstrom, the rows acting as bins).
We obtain 1603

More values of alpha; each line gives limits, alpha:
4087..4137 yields 1715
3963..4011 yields 1227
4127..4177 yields 1673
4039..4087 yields 1490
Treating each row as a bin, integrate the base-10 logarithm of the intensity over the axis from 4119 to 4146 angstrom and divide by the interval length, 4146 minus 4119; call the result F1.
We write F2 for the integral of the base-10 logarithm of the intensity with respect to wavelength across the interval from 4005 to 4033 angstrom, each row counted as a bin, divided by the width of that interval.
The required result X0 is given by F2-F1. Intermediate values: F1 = 1.53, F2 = 1.51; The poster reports -0.018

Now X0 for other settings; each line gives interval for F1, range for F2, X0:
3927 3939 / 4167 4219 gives 0.584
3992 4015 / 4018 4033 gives 0.009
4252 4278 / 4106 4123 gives 0.079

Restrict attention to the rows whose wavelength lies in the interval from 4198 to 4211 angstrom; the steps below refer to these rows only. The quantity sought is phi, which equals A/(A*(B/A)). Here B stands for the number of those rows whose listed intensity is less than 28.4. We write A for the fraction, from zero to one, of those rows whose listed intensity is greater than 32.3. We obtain 0.57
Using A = 0.57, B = 1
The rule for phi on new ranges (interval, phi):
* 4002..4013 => 0.50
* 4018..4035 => 0.28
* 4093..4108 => 0.50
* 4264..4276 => 0.11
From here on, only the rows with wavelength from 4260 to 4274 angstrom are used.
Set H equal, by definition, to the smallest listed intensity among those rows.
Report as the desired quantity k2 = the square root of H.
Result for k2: 4.9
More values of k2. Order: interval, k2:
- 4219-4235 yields 4.6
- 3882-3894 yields 3.9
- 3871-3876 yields 3.8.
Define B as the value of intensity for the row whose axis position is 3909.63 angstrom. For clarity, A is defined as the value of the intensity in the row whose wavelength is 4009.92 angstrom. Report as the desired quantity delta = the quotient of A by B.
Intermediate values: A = 32.7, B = 23.74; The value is 1.4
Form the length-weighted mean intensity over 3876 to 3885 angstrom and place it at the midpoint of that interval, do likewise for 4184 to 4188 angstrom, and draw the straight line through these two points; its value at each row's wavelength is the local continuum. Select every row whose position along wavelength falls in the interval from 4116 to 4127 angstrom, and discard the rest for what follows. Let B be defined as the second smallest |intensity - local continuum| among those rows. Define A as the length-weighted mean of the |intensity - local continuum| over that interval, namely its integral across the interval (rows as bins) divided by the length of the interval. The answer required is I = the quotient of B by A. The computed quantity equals 0.9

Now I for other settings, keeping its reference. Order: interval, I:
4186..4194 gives 0.6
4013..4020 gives 1.0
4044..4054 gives 0.3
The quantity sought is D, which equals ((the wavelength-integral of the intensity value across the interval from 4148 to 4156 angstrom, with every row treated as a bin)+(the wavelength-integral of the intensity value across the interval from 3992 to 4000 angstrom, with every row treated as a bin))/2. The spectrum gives 257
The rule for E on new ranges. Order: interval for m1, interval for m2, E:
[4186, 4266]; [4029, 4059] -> 12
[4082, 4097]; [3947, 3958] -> 4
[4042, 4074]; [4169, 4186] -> 3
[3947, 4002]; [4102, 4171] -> 9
